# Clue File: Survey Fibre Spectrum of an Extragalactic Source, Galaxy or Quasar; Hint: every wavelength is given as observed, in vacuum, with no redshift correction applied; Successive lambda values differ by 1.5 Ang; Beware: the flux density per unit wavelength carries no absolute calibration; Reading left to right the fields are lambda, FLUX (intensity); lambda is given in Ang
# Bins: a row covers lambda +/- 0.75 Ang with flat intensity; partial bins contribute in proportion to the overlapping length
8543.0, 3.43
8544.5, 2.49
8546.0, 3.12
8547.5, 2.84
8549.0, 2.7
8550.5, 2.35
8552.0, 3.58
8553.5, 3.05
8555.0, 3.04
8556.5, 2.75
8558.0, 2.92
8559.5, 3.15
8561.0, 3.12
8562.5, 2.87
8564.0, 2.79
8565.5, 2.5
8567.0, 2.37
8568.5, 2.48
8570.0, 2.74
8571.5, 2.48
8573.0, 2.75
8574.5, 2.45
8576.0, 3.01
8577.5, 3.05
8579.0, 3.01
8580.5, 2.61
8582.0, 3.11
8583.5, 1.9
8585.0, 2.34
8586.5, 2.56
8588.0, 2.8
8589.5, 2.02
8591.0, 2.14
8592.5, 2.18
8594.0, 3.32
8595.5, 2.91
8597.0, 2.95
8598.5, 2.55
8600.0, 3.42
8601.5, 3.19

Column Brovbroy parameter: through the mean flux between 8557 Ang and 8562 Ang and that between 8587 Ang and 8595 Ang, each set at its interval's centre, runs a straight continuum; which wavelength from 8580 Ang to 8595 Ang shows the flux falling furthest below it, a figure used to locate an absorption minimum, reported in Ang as 8583.5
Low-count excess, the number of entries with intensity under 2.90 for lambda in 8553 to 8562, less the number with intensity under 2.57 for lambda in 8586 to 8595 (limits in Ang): -3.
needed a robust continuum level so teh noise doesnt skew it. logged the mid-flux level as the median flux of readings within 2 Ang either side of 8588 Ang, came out 2.56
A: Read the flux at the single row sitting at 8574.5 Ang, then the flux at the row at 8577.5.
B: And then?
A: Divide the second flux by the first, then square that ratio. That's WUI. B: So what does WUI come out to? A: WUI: 1.5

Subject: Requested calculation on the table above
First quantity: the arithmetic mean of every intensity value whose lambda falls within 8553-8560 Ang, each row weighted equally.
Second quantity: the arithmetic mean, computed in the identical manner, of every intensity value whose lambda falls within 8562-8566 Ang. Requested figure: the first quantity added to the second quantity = 5.7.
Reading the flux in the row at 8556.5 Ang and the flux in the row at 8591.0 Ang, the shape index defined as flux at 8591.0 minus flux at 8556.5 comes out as -0.6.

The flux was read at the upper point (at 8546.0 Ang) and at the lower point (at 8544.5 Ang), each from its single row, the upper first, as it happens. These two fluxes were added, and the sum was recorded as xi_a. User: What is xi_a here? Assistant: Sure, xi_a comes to 5.6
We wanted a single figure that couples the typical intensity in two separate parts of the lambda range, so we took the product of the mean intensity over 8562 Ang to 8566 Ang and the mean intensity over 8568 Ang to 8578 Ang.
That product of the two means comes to 7.37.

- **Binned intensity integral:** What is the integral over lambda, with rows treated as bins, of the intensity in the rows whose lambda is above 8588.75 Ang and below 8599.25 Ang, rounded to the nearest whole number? 27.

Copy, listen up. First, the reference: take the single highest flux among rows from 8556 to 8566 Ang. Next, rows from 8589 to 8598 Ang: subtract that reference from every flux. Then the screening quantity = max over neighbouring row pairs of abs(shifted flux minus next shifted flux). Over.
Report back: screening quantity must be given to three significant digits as 1.14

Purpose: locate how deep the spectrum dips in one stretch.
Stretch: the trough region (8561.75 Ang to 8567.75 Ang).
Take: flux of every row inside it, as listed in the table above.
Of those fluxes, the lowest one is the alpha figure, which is 2.37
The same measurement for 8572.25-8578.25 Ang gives 2.45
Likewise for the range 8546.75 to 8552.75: 2.35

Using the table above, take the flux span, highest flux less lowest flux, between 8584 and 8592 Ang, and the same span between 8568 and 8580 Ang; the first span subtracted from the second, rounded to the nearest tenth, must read -0.2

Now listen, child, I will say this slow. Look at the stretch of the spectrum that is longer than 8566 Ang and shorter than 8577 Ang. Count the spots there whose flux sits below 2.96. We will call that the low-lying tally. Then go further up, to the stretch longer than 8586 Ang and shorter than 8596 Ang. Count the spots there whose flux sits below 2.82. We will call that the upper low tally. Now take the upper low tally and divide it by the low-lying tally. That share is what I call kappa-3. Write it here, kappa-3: 0.83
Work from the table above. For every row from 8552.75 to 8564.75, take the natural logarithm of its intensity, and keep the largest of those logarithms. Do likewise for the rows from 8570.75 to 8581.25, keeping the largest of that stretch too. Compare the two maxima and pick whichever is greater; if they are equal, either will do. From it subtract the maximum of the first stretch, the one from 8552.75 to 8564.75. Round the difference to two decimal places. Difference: 0.00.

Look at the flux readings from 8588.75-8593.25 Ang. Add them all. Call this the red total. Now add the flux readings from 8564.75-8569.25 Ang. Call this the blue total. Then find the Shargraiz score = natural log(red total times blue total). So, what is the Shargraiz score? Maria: 3.84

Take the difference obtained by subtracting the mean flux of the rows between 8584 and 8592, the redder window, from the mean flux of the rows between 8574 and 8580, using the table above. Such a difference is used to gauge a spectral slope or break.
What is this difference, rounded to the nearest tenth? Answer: 0.5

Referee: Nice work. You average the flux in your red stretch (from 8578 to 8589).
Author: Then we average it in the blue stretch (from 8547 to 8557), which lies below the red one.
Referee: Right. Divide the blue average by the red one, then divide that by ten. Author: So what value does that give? 0.111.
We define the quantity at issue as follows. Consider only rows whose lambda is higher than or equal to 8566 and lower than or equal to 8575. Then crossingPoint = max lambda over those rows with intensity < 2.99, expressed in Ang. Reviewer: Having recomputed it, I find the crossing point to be 8574.5 Ang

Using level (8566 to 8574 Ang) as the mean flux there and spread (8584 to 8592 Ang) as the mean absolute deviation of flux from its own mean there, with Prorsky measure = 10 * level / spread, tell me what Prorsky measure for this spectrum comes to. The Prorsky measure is 104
